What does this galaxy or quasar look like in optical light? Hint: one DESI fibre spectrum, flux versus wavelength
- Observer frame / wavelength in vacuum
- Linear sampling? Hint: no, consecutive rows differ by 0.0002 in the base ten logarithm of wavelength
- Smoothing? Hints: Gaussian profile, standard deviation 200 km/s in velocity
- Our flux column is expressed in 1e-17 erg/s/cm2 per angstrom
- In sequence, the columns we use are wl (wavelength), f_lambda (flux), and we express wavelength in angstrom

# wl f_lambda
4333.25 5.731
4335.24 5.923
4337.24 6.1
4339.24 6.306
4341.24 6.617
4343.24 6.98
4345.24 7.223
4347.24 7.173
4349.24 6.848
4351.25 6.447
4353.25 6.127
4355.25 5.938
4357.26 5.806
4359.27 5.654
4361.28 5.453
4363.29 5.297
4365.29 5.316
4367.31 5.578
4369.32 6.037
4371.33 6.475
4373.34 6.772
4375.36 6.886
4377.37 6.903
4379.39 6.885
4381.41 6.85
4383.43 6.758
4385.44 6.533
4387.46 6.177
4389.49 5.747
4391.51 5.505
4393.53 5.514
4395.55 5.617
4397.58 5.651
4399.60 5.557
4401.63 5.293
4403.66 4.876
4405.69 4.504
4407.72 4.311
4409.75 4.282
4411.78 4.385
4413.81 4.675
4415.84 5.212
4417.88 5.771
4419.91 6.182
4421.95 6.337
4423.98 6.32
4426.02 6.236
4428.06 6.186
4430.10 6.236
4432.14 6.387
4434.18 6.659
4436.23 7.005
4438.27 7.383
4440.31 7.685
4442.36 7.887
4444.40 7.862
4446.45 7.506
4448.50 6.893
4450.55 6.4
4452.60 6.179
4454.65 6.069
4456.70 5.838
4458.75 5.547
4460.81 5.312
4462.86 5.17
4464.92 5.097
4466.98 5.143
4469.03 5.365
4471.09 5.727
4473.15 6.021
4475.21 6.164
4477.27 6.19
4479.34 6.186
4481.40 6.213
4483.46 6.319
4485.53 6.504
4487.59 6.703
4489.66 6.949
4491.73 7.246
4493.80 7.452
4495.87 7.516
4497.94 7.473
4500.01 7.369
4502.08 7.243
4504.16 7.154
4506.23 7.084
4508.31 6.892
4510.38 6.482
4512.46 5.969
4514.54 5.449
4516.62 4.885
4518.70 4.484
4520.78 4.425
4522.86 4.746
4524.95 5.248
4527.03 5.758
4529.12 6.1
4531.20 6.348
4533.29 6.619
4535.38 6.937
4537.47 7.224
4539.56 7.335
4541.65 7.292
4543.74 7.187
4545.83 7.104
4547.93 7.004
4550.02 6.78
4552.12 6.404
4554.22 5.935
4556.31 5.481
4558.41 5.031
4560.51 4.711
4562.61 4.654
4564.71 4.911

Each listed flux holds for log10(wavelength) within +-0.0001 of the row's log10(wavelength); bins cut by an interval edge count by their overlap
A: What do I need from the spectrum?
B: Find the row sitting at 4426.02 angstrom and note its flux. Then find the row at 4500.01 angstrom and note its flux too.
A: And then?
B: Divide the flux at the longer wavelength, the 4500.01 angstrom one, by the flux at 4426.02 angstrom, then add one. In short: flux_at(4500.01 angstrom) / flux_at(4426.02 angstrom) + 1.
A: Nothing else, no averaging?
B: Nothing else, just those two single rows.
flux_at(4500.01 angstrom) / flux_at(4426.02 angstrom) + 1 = 2.2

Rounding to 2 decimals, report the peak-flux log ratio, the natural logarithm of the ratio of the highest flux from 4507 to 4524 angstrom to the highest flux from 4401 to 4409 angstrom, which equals 0.26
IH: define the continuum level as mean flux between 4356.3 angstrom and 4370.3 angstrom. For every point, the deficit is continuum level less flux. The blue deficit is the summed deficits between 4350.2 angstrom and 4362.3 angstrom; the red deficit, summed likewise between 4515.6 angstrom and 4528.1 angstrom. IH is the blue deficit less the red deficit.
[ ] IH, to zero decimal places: -6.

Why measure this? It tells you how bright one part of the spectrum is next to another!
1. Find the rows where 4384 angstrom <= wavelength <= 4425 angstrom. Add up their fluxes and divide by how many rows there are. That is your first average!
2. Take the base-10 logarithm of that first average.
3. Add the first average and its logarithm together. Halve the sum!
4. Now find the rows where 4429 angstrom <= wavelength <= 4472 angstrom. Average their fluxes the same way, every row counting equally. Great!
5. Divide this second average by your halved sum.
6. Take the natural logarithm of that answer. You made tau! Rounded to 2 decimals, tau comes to 0.72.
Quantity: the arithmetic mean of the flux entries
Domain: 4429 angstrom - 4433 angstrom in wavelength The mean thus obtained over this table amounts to 6.31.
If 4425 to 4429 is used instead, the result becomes 6.21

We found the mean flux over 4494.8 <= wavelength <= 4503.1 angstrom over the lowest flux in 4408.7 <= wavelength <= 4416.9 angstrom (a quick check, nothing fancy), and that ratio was 1.73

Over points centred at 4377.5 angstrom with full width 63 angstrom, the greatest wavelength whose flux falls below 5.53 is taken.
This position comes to 4407.72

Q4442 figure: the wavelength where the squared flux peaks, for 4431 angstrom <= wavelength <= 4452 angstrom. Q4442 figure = 4442.36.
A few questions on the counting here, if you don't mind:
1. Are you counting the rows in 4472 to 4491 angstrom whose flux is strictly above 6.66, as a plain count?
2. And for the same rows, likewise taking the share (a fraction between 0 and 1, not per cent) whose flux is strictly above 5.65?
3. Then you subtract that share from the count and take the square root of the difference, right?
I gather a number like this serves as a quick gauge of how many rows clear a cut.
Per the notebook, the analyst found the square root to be 1.0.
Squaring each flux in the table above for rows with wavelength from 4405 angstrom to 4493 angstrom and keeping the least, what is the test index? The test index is 18.3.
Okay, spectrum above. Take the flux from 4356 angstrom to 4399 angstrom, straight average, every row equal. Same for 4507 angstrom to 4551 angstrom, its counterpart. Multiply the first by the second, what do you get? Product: 37.6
